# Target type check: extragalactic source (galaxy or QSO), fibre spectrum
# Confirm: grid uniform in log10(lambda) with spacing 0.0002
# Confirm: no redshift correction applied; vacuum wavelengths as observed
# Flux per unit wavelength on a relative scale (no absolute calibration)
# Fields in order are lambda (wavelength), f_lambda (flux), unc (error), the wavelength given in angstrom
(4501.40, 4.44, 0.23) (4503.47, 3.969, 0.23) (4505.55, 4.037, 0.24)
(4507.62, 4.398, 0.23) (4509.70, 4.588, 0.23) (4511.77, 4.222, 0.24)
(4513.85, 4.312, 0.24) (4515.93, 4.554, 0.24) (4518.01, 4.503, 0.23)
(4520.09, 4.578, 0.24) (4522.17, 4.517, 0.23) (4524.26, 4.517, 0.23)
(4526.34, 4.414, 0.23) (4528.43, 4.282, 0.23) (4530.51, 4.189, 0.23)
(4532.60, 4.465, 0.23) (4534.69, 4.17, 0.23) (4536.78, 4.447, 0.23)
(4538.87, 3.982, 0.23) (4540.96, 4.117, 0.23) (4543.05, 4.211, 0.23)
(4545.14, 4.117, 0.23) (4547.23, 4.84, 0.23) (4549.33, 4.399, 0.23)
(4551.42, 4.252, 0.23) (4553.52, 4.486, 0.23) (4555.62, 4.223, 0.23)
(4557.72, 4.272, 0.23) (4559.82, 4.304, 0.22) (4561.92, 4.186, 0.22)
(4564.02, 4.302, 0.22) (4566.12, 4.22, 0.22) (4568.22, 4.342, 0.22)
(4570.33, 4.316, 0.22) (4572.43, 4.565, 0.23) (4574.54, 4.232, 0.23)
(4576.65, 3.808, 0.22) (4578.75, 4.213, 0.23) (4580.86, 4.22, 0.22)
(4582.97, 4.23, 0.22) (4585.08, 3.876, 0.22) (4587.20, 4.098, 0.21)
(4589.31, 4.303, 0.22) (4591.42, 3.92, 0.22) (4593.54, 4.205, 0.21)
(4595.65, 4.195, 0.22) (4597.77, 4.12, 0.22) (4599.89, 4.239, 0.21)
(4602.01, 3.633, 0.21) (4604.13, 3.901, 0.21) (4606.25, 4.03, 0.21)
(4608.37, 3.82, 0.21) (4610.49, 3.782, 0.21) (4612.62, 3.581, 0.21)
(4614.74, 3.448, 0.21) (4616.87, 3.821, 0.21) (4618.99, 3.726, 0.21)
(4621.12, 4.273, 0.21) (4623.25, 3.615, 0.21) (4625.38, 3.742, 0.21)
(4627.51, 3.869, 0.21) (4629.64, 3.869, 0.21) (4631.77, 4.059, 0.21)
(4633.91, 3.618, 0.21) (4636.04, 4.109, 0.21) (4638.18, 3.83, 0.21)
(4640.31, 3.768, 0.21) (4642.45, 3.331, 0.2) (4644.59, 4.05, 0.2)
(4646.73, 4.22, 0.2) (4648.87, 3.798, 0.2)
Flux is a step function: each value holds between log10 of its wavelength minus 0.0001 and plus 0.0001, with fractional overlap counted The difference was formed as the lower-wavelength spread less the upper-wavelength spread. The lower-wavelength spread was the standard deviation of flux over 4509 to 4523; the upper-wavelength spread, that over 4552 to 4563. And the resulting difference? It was 0.03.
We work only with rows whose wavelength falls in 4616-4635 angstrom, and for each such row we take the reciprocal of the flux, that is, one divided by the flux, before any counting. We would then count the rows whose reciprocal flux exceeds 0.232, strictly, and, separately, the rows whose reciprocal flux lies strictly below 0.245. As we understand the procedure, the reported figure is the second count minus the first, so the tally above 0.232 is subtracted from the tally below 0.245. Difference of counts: -8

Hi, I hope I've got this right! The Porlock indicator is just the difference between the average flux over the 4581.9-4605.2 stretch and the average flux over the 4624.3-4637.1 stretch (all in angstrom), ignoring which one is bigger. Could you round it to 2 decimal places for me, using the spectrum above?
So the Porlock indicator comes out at 0.19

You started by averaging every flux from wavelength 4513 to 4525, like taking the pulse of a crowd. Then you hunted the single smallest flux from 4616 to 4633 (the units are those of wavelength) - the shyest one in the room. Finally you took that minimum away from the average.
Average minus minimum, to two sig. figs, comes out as 0.88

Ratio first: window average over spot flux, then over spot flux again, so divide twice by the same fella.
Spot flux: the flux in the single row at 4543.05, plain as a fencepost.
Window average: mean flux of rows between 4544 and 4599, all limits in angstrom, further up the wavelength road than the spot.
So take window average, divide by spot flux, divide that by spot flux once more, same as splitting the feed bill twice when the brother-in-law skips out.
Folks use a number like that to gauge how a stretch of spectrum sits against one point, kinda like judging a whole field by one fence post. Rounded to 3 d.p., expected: 0.239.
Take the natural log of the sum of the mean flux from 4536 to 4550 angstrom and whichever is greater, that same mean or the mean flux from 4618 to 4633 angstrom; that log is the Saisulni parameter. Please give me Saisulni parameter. 2.15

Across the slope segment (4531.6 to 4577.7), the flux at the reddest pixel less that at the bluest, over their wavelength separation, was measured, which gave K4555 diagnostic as -0.015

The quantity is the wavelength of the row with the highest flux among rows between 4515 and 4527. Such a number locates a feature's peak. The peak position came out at 4520.09 angstrom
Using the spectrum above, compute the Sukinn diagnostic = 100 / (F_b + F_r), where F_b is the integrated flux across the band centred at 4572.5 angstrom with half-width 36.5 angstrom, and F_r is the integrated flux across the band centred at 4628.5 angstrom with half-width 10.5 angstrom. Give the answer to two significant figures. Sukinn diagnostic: 0.26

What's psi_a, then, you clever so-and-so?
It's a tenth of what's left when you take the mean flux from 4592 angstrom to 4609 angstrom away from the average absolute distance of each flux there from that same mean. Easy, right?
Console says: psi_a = -0.384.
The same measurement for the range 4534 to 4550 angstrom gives -0.408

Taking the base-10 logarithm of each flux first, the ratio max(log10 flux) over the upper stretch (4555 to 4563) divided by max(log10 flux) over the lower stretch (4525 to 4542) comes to 0.975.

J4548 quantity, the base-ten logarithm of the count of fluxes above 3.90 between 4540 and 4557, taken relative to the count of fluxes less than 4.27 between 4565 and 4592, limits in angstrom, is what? -0.1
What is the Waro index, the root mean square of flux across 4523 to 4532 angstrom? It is 4.35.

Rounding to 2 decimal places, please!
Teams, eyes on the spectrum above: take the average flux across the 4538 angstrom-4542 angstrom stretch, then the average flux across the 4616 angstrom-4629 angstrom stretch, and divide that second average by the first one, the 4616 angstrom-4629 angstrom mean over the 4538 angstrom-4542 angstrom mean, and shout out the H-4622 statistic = 0.95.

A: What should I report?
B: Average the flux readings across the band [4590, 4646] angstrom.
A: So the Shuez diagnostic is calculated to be 3.87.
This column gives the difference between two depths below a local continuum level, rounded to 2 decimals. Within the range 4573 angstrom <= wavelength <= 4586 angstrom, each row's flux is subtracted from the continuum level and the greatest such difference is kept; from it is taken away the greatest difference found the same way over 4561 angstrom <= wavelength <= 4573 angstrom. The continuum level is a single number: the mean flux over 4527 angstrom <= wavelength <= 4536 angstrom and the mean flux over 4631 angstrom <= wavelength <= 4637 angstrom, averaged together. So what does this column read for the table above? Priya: 0.38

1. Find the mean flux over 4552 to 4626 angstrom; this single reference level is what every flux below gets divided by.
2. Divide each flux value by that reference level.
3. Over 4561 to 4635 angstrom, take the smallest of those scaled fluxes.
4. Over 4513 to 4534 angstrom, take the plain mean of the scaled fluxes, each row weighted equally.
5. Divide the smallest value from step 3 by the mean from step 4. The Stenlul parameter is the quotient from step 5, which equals 0.78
